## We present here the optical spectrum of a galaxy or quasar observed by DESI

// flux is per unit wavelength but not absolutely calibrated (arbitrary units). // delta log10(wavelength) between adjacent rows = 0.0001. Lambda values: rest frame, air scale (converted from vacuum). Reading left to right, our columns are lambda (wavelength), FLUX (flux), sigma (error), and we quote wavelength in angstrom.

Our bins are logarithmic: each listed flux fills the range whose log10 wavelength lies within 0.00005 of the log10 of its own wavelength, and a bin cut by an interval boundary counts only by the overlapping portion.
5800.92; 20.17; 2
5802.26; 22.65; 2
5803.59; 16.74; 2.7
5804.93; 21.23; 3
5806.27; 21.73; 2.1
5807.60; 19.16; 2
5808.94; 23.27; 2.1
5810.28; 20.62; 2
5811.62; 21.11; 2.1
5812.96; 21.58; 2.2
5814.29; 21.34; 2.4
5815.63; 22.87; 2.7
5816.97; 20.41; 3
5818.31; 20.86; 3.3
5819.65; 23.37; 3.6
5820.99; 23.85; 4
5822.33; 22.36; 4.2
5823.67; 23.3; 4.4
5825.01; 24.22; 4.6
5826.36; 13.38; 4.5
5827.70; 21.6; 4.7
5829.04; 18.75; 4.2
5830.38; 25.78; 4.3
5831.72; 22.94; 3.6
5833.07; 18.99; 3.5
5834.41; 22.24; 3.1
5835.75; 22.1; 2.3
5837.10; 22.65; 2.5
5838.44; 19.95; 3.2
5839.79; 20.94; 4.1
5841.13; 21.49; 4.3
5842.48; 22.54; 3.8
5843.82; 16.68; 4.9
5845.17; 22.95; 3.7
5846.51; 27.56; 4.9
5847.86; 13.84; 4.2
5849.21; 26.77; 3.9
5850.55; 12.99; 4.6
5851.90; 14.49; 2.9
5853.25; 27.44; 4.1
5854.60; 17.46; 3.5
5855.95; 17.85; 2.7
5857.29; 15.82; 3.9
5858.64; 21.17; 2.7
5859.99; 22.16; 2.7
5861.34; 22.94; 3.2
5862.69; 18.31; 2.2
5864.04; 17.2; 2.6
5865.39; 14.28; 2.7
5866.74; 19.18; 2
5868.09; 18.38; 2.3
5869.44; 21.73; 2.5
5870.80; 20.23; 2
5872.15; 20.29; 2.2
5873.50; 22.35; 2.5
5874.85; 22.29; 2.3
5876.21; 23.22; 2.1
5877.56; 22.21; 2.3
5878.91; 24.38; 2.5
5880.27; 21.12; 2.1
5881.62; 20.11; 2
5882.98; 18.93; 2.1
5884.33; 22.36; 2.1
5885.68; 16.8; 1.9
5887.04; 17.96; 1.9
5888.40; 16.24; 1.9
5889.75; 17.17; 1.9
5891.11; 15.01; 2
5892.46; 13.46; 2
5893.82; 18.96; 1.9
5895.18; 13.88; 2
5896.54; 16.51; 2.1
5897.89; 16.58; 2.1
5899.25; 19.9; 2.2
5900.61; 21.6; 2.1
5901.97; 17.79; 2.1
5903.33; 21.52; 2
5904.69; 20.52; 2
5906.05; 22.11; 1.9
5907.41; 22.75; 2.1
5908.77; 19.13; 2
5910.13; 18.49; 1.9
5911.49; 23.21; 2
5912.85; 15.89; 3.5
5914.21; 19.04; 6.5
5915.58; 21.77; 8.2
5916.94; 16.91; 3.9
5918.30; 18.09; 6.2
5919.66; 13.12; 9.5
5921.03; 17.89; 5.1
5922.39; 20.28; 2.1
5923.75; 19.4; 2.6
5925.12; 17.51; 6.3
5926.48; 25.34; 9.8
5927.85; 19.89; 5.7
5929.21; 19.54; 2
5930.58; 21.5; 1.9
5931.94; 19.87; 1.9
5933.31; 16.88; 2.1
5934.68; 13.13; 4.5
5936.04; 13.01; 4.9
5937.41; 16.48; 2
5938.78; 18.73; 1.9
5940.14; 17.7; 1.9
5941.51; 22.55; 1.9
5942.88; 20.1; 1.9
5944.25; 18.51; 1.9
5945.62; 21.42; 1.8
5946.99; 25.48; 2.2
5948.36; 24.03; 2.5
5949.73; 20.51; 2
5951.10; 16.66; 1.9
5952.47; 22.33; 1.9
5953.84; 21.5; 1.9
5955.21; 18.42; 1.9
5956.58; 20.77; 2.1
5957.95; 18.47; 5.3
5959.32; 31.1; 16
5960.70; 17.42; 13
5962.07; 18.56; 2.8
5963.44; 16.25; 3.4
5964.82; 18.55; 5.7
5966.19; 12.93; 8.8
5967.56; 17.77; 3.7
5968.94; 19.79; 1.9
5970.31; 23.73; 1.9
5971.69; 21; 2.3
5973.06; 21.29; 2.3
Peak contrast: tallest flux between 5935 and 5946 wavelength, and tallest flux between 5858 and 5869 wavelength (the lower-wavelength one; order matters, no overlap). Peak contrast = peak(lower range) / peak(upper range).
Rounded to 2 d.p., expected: 1.02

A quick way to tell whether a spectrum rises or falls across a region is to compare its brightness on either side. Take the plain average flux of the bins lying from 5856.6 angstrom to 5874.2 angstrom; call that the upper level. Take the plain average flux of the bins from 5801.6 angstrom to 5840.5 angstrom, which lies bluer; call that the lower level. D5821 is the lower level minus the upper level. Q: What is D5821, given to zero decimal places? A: 2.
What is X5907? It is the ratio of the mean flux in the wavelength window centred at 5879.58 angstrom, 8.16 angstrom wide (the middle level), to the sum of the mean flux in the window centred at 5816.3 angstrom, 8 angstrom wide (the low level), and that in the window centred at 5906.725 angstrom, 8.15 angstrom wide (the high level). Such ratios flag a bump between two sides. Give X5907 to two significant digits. 0.51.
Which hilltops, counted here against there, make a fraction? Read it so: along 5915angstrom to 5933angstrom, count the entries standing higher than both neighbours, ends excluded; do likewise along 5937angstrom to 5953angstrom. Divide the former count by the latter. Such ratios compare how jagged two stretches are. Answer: 1.3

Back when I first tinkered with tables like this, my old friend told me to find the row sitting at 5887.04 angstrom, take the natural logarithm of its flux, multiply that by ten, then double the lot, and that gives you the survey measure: 58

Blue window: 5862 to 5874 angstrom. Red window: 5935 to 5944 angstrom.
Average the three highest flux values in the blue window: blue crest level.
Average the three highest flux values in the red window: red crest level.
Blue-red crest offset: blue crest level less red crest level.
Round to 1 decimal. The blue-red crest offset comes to 1.0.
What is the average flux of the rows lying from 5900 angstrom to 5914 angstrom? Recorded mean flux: 20.3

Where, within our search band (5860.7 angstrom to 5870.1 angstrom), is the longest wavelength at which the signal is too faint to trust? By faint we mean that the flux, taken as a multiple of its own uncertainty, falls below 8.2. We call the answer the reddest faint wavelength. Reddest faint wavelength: 5868.09 angstrom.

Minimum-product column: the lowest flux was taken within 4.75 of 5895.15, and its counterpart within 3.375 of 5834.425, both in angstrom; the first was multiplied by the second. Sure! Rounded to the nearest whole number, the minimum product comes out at 256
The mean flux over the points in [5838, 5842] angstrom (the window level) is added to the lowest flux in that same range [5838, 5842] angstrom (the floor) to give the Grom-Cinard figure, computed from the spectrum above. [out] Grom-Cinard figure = 41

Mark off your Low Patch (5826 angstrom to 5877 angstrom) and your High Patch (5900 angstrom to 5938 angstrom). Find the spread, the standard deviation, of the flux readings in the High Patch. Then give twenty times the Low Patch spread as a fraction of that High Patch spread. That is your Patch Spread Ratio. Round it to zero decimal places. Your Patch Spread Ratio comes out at 25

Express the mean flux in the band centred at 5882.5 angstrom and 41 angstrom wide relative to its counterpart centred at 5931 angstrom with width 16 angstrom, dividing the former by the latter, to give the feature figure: 1.03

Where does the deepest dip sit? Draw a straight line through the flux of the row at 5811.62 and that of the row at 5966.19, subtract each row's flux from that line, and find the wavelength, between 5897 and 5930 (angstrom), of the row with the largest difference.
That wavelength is 5919.66 angstrom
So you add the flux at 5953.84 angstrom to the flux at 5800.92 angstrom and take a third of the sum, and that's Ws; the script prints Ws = 13.9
